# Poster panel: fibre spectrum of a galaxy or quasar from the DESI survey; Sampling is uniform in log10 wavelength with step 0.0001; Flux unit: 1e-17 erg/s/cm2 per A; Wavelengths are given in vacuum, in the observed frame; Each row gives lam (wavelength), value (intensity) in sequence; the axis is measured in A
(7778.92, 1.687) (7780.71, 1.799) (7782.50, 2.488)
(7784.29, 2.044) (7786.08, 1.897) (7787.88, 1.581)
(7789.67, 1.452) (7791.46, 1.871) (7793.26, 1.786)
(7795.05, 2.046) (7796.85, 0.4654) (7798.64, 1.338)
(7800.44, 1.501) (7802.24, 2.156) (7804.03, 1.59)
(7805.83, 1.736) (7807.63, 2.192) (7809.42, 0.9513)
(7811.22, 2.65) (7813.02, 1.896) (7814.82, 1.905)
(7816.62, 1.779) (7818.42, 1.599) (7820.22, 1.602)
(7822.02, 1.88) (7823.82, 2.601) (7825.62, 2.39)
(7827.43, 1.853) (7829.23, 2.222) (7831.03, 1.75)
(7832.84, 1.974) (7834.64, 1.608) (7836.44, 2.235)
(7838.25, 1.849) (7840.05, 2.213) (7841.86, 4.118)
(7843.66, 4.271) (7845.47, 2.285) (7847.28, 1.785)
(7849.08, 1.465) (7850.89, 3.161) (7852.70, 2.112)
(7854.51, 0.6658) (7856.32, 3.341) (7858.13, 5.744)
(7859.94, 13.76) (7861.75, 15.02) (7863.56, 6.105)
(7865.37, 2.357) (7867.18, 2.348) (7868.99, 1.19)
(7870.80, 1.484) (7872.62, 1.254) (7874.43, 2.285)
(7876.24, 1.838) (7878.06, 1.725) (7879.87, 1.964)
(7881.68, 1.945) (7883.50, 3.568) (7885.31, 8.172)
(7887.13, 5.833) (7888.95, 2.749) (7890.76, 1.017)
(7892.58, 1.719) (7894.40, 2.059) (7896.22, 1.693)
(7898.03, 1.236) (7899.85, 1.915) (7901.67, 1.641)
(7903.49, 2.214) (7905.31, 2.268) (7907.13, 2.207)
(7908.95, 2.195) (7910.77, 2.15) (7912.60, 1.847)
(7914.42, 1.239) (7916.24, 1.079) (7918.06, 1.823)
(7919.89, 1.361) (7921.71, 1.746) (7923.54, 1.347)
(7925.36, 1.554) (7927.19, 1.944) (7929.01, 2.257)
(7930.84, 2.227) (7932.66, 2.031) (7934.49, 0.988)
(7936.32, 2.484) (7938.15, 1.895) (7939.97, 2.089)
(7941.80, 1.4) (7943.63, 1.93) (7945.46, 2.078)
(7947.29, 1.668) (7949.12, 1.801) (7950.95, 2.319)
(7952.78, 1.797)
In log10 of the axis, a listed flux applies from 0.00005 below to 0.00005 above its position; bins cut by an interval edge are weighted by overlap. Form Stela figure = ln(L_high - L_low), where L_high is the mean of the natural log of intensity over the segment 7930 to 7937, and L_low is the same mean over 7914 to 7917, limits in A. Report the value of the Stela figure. -0.8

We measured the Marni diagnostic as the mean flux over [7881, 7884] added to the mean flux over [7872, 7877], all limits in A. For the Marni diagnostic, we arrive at 4.5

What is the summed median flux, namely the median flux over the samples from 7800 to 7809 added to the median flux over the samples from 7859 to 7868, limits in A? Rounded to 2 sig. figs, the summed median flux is 7.8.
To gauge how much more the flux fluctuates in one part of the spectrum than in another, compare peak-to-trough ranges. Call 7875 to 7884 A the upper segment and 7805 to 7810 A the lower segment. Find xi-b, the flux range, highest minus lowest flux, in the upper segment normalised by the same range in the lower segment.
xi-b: 1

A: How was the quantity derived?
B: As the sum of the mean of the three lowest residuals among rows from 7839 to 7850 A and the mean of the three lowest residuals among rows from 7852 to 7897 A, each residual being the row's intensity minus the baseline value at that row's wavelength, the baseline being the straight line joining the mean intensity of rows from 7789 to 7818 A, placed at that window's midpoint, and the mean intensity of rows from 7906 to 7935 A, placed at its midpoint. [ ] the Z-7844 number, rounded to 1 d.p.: -0.7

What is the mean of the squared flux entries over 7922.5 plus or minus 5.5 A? 2.7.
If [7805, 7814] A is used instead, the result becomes 3.9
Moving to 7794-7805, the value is 2.6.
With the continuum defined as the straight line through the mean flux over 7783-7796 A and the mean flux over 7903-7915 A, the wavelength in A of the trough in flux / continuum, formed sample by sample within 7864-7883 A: 7868.99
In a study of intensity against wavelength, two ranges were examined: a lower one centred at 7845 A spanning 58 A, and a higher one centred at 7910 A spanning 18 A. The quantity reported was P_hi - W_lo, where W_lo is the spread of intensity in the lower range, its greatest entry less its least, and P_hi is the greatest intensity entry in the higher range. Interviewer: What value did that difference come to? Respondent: -12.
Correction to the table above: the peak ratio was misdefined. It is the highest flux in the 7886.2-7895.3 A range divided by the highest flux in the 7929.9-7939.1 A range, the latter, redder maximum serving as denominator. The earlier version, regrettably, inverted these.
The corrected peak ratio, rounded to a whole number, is 2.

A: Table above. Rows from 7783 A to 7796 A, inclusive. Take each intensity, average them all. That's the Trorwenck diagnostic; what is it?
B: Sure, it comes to 1.8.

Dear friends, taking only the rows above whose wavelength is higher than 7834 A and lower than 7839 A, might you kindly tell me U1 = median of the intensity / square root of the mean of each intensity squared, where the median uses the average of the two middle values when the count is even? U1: 0.97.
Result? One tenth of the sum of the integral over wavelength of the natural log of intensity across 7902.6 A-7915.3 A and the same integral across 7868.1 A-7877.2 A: 1.28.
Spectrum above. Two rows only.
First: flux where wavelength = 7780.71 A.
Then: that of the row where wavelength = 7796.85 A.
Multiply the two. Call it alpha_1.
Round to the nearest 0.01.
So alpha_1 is 0.84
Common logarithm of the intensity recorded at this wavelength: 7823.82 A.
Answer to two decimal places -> 0.42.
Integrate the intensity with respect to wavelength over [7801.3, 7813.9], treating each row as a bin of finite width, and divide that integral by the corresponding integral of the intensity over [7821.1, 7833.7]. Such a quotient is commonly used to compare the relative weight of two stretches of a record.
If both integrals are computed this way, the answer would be 0.90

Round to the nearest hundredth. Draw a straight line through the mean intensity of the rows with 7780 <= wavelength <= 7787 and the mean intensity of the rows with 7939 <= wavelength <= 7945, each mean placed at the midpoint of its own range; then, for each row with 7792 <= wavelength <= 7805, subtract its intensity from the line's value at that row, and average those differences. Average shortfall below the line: 0.48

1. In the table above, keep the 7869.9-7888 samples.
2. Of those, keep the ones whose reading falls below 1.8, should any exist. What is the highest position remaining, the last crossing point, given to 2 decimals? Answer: 7878.06 A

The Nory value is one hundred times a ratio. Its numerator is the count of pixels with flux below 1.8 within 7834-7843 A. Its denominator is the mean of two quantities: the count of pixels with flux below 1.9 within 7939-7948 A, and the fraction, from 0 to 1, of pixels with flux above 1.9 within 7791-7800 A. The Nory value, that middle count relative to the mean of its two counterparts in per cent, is 91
